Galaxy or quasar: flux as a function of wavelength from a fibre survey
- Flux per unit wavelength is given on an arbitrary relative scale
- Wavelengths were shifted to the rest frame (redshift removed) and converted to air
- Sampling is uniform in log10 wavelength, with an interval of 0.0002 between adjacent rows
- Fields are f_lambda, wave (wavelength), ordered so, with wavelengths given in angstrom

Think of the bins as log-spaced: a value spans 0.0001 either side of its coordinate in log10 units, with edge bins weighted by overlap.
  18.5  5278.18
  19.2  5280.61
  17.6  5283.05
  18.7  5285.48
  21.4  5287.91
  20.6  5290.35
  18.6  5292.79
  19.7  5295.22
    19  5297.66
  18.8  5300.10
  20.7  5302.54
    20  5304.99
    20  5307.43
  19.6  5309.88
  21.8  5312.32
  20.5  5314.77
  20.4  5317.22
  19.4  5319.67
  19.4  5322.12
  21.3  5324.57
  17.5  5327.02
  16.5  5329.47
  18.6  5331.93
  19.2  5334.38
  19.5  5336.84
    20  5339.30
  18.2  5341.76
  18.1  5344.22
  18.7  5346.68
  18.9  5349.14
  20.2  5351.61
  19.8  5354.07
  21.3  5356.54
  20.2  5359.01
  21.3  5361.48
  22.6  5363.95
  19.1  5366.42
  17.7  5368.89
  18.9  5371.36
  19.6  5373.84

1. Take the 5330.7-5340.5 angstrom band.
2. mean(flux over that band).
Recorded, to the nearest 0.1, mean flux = 19.3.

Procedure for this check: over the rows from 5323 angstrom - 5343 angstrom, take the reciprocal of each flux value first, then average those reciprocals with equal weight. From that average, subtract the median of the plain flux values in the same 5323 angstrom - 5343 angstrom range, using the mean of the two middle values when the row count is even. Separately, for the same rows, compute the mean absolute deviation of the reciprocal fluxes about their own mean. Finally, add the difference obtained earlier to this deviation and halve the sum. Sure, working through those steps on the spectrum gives -9.4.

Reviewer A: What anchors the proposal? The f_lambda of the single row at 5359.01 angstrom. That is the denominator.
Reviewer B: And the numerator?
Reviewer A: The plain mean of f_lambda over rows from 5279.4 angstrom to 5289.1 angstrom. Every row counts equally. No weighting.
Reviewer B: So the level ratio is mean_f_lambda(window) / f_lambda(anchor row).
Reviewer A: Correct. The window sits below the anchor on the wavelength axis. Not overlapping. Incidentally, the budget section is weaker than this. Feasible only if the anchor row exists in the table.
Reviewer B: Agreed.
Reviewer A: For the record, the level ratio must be 0.95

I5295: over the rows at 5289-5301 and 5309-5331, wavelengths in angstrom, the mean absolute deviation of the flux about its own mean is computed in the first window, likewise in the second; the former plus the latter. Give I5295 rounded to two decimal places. 1.89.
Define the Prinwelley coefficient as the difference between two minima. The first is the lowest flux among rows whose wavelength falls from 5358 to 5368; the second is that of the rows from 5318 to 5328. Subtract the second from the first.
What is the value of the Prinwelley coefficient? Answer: 1.6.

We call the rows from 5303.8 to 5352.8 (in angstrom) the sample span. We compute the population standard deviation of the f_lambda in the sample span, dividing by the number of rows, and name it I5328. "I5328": 1.22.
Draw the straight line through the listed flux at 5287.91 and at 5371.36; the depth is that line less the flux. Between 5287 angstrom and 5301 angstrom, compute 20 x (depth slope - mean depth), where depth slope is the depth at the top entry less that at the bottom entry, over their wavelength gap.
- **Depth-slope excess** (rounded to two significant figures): -27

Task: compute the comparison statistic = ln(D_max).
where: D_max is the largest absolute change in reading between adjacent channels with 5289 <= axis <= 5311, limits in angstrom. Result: 0.69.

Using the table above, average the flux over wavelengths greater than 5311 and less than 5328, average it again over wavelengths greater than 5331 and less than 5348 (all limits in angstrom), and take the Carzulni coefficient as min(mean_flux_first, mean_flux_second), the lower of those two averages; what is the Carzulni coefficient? 18.9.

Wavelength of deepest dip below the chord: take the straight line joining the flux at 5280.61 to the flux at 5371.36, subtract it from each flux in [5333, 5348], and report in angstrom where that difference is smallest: 5344.22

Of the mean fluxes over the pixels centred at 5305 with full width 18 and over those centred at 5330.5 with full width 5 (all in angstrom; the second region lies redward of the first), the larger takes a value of 20.0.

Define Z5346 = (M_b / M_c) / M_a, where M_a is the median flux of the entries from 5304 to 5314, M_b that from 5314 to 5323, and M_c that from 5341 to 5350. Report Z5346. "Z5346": 0.0539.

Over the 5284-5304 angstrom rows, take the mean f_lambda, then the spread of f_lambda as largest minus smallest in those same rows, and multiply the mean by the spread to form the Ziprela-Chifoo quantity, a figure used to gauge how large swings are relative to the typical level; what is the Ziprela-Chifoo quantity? 55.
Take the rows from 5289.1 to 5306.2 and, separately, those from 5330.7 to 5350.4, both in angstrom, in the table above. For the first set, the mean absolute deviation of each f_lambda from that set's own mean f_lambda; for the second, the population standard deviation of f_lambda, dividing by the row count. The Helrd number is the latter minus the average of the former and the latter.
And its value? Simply -0.1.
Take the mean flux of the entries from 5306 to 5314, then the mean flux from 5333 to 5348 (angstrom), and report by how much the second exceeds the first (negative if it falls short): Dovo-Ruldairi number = -1.5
